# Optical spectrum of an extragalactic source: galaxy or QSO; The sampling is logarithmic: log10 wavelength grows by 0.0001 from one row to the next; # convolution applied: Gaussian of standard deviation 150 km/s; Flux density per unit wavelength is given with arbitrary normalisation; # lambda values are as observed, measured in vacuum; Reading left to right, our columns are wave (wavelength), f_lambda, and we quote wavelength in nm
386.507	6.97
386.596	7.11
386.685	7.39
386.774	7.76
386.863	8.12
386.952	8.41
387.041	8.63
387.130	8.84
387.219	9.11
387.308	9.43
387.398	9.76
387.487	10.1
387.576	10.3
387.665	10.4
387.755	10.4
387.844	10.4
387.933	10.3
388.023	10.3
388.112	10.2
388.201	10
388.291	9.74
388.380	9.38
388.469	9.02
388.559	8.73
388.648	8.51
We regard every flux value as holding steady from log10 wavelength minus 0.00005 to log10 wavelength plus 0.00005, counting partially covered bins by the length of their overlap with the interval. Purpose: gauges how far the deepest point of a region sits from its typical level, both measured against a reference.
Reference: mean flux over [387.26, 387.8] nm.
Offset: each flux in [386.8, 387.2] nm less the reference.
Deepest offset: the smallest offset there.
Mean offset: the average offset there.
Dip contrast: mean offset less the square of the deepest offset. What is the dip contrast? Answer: -5.3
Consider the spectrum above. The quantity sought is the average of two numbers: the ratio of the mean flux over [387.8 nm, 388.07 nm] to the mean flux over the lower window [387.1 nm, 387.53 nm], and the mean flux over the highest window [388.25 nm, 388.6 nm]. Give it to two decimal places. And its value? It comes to 5.16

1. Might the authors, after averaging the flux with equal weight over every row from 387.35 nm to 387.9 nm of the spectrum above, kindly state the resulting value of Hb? 10.2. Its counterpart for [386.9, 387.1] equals 8.5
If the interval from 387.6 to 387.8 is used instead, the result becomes 10.4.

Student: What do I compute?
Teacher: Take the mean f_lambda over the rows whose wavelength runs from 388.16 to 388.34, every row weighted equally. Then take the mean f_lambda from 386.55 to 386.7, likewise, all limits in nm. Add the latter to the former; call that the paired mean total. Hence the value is 17.1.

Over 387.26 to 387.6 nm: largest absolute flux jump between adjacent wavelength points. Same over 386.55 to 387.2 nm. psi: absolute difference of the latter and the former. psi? 0.030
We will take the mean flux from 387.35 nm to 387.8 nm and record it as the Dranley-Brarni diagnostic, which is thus 10.2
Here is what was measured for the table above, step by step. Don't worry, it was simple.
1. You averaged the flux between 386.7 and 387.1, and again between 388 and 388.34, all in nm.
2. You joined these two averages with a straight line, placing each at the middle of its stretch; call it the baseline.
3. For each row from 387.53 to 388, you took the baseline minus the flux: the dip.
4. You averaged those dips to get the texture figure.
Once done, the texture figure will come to -0.89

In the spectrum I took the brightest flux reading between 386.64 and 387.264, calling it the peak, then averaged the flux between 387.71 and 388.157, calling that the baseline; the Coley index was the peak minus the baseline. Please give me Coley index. -1.2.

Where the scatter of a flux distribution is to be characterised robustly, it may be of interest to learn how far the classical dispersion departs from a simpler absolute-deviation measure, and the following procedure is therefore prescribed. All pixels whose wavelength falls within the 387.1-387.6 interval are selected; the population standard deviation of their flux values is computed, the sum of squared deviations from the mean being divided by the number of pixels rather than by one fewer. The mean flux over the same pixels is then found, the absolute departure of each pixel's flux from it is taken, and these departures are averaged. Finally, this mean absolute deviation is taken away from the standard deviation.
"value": 0.055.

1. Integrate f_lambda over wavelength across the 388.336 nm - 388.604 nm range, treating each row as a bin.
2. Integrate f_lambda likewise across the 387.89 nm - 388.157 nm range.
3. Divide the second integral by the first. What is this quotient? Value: 1.13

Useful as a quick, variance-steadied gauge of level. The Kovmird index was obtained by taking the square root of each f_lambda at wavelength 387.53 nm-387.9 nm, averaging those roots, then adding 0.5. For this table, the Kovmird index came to 3.72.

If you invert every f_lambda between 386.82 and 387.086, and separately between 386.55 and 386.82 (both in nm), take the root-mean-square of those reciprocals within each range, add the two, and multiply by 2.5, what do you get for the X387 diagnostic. 0.64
